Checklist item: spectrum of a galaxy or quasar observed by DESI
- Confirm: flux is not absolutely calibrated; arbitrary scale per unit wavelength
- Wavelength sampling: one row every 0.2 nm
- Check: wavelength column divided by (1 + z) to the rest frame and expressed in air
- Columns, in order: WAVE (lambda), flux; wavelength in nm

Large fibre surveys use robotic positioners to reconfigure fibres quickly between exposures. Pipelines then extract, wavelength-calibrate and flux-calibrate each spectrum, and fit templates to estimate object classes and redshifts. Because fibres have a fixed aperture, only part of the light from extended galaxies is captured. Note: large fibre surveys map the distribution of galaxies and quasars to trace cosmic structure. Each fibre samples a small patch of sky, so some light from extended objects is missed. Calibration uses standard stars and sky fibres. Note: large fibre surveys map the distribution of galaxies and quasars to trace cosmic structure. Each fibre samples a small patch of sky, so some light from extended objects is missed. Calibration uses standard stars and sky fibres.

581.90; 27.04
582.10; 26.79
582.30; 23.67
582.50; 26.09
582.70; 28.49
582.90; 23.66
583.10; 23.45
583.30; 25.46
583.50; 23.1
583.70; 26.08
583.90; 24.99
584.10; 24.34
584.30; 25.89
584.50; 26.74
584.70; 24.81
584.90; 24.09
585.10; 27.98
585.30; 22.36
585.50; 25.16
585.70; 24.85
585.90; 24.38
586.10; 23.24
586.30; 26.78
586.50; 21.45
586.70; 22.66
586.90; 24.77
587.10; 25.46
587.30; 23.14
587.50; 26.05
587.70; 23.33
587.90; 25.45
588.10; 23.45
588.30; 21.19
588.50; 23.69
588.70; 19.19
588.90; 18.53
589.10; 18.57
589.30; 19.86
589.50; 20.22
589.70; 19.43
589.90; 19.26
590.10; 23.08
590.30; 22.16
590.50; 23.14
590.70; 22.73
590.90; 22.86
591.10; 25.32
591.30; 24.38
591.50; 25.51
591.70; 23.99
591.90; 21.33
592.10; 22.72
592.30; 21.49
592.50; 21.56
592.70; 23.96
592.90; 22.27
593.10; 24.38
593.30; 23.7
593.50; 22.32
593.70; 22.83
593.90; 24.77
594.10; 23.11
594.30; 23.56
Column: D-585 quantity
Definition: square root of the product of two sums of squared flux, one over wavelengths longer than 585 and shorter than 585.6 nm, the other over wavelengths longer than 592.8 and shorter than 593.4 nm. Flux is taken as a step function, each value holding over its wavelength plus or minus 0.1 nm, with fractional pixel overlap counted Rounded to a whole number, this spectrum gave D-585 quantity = 1779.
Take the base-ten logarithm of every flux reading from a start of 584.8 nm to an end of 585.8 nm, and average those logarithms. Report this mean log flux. 1.39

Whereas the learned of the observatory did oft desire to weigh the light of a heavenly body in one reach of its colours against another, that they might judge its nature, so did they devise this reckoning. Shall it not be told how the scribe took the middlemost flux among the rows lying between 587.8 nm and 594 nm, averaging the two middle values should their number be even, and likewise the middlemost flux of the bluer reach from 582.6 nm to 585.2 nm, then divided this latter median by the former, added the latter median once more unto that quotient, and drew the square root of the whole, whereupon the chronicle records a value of 5.108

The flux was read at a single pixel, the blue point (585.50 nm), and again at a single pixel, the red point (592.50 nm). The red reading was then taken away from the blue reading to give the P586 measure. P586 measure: 4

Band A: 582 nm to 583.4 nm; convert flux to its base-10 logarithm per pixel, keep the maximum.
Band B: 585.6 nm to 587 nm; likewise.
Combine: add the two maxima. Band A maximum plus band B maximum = 2.88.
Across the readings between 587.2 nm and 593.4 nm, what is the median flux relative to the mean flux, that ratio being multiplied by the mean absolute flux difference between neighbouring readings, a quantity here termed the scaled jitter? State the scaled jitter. 1.6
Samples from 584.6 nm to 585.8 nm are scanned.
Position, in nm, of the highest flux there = 585.10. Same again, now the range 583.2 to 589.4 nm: 585.10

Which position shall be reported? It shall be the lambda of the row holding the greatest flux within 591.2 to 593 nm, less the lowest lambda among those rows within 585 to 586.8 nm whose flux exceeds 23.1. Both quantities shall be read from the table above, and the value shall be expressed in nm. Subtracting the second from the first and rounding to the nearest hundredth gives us 6.40 nm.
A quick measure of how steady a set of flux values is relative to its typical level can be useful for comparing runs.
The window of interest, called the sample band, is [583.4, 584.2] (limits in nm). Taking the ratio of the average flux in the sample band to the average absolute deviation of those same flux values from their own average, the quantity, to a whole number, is 27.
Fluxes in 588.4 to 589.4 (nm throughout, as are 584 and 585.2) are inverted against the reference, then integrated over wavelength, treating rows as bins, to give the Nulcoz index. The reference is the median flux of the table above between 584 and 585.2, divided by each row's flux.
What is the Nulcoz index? 1.28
